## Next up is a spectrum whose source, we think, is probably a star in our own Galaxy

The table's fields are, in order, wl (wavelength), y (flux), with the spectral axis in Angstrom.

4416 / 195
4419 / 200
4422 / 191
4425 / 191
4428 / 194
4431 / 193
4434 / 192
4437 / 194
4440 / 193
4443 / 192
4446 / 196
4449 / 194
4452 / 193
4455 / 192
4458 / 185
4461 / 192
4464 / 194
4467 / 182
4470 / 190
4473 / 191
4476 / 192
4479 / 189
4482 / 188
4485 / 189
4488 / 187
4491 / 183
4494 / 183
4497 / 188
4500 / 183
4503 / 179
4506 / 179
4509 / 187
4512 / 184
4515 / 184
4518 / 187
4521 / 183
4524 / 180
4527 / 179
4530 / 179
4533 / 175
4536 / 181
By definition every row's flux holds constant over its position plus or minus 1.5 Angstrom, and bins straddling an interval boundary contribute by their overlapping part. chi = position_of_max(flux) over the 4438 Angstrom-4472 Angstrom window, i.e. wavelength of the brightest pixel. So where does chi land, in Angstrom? 4446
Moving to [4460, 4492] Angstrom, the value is 4464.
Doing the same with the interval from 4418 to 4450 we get 4419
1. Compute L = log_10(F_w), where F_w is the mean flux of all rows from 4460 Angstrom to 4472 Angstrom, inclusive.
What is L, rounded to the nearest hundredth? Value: 2.28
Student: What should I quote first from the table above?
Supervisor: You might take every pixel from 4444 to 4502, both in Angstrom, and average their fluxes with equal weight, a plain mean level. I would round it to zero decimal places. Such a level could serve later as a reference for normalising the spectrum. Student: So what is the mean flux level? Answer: 189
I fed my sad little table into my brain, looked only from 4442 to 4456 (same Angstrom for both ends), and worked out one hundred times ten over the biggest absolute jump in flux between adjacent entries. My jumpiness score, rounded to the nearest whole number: 250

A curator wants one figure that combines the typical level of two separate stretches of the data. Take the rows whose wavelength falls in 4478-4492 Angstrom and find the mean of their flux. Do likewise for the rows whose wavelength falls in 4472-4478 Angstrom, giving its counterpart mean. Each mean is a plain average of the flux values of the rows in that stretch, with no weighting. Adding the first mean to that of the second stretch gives 379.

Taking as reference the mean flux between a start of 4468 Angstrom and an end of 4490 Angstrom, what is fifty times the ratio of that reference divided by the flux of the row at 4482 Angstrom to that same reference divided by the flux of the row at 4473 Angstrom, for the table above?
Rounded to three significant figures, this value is 50.8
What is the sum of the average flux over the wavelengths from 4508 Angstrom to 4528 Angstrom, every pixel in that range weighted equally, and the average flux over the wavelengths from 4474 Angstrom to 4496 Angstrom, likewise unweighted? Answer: 371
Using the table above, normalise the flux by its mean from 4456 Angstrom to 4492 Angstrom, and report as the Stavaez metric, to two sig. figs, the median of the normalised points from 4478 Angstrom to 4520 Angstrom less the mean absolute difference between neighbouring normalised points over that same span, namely 0.97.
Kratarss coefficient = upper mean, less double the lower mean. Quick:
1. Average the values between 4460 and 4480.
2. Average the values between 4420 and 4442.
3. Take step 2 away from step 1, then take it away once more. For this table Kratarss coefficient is -195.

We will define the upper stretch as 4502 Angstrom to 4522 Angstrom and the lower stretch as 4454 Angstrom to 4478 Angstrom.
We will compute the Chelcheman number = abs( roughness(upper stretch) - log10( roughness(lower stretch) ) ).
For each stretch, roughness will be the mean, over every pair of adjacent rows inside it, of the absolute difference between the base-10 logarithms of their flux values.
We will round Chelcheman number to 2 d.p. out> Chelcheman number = 1.91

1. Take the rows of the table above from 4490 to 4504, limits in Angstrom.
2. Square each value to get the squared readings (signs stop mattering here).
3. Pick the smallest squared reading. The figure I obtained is 32041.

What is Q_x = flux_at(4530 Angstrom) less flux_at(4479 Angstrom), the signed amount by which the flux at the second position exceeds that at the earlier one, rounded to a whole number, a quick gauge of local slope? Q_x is -10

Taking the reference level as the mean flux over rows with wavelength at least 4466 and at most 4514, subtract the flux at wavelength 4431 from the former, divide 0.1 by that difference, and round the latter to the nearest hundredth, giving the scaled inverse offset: -0.01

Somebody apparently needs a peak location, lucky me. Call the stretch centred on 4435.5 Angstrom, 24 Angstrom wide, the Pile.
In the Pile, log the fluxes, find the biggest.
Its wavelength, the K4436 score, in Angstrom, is 4446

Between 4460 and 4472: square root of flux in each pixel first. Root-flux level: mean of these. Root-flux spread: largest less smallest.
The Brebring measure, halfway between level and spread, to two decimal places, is 7.10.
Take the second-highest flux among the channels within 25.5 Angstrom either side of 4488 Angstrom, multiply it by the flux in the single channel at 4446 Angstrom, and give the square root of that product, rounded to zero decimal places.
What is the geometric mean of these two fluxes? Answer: 194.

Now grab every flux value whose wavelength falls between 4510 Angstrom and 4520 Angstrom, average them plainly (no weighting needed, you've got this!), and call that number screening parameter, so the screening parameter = 185.0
